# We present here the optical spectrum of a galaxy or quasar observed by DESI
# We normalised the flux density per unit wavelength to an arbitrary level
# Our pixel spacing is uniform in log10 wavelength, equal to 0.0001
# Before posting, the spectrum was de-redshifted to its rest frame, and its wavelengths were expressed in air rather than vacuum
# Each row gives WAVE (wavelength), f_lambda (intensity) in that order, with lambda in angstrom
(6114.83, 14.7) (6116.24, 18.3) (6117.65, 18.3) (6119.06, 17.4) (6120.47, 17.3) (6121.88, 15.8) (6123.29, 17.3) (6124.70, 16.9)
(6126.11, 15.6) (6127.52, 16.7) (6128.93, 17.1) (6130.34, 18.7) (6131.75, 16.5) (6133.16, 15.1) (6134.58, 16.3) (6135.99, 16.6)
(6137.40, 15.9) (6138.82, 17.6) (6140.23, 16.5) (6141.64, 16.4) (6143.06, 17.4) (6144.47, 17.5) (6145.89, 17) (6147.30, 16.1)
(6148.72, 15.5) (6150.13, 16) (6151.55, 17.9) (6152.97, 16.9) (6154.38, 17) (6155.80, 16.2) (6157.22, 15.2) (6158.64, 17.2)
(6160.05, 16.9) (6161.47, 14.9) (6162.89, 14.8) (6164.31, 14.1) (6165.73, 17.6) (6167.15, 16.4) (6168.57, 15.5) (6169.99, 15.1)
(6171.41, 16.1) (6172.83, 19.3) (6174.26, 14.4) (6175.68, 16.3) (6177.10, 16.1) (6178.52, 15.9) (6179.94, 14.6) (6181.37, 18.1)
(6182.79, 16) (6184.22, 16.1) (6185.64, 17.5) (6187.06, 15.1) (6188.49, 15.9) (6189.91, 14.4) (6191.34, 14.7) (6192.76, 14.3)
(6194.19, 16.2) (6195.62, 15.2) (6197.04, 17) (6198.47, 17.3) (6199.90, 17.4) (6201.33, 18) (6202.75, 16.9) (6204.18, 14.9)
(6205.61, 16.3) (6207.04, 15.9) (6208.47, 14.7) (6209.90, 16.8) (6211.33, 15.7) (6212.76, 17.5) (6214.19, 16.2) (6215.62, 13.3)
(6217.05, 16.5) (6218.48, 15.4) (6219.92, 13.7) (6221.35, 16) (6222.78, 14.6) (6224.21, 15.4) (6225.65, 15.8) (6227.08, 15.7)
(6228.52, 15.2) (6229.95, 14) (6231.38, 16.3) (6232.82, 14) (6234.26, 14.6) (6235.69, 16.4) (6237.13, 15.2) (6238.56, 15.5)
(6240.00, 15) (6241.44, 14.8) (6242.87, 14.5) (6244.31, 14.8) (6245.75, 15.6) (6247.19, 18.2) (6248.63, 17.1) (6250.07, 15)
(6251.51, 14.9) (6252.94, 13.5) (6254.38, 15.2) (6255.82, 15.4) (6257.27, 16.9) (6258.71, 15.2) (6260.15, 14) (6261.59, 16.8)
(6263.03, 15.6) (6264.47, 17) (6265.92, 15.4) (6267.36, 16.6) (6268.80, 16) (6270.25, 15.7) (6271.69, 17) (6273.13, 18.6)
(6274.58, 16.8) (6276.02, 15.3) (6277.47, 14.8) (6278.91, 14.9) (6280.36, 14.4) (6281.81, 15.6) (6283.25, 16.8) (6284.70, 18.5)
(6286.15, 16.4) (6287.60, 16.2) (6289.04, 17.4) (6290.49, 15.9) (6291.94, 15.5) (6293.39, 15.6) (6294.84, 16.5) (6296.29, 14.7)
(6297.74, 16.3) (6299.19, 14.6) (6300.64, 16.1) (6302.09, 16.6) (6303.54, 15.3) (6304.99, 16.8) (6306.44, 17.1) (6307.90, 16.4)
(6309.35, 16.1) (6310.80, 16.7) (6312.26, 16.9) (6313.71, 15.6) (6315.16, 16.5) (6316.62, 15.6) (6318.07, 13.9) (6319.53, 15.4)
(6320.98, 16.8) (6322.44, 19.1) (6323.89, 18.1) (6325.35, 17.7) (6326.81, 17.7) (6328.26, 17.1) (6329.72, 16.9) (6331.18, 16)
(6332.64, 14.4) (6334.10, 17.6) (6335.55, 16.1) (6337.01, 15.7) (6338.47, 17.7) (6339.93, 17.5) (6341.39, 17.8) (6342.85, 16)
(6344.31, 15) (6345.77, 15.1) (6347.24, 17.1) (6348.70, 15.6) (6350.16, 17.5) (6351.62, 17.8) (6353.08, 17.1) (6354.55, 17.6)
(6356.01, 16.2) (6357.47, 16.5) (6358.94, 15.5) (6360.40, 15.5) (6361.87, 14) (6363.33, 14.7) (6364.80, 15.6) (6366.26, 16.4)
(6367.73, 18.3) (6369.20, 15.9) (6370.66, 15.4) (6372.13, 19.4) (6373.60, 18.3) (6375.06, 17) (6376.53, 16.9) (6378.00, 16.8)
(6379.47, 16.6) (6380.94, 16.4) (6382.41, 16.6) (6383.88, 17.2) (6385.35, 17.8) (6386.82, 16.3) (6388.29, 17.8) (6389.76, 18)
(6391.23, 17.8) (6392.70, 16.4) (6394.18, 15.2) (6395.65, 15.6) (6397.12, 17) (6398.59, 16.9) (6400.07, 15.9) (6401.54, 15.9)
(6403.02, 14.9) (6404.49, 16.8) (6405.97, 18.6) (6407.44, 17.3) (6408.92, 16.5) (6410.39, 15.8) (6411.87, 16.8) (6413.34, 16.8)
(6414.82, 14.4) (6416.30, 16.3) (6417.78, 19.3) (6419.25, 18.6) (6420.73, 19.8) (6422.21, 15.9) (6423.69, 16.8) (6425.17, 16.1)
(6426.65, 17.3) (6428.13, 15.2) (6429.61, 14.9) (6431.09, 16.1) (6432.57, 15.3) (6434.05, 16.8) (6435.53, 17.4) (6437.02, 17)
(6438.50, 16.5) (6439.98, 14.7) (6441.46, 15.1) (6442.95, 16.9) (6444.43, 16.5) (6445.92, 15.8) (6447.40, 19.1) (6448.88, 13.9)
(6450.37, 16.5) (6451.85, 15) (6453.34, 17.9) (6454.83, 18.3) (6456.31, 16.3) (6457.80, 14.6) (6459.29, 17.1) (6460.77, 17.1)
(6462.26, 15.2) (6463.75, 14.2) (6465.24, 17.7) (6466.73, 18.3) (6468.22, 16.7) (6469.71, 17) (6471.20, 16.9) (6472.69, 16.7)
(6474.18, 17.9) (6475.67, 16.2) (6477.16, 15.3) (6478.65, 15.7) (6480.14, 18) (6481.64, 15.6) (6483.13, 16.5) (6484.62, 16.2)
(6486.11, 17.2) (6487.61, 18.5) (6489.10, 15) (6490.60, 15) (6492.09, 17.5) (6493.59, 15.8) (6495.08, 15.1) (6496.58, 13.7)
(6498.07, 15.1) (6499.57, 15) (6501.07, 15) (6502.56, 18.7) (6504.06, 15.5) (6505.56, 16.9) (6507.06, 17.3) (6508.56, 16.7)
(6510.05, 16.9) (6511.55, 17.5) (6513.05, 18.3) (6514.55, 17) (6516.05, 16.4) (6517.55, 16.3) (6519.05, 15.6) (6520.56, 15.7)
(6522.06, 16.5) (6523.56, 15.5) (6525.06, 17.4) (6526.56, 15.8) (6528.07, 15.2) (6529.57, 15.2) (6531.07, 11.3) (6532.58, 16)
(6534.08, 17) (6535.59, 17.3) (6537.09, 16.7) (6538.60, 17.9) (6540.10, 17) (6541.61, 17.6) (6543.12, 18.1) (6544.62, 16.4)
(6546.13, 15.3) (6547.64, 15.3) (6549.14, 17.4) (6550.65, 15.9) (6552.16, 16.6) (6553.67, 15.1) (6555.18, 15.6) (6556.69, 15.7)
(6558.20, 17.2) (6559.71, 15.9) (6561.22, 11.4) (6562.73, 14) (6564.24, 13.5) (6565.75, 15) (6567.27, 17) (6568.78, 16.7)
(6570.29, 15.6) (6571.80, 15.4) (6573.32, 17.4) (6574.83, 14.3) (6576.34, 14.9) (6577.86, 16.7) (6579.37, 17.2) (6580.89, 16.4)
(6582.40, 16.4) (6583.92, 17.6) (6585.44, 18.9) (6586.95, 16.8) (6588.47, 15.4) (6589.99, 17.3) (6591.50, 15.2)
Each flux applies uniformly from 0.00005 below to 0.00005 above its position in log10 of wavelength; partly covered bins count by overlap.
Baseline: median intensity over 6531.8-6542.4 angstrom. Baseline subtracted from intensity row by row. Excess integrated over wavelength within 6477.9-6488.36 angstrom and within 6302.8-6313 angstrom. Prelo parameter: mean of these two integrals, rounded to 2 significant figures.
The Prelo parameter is -3.7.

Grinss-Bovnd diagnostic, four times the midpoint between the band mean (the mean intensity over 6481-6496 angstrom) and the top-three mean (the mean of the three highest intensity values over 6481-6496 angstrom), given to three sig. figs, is 67.9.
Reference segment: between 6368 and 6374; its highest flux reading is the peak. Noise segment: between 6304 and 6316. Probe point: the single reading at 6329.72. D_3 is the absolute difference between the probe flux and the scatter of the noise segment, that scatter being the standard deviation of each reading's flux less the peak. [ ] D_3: 16.4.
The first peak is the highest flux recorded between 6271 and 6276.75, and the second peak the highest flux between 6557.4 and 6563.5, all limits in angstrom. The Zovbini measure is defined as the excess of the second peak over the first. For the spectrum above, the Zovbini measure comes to -1.4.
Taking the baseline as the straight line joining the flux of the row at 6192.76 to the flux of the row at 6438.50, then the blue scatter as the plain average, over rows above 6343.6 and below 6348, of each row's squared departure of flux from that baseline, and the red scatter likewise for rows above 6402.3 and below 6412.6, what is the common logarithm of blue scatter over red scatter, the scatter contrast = -0.17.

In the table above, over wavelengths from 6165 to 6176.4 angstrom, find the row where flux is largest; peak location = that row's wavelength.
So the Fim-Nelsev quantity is 6172.83 angstrom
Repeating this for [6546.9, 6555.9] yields 6549.14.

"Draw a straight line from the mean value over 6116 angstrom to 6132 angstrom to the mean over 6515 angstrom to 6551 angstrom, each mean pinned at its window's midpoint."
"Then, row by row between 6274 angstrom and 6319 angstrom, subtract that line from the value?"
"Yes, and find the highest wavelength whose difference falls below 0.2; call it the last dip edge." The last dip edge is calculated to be 6318.07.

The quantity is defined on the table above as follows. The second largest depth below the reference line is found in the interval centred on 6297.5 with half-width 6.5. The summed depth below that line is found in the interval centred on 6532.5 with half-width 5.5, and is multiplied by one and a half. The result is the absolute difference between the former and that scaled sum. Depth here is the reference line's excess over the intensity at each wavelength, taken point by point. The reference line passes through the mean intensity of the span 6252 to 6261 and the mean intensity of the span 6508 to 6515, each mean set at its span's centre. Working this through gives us 20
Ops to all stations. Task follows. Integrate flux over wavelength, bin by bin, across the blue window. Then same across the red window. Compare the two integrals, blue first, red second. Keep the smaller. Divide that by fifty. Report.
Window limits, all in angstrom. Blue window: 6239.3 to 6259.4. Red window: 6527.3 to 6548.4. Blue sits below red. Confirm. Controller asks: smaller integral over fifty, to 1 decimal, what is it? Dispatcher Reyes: 6.2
